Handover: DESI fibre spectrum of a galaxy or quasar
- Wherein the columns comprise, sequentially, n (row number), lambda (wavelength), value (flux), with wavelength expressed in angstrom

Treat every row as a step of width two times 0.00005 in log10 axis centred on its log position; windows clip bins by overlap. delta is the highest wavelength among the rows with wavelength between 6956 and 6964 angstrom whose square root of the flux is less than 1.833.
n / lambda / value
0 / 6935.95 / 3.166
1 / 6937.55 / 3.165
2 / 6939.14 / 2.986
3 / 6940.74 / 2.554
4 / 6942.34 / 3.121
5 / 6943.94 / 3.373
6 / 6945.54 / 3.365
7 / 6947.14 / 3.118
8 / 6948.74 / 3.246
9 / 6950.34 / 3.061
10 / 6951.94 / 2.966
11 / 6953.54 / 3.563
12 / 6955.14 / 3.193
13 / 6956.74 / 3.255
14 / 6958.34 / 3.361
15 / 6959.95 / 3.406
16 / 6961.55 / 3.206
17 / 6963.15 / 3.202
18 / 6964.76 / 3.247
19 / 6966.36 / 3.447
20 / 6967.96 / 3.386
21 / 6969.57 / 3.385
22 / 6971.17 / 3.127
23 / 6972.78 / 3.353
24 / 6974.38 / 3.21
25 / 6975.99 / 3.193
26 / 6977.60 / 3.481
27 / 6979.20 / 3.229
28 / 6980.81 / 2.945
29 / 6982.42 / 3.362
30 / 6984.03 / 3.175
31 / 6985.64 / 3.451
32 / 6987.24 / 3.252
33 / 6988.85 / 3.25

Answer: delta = 6963.15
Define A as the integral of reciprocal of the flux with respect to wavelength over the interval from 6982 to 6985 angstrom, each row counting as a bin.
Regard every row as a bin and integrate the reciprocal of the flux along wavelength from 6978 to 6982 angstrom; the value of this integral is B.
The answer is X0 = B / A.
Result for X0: 1.4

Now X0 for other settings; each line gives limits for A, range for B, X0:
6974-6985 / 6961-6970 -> 0.8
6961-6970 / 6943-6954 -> 1.3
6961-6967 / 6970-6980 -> 1.7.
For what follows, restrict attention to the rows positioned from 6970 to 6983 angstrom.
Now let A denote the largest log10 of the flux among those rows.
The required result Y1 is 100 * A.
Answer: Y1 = 54.2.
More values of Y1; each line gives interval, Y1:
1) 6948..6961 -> 55.2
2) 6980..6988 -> 53.8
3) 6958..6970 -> 53.7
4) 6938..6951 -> 52.8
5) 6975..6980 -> 54.2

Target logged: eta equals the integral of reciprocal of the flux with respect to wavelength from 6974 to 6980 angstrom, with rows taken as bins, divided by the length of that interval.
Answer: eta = 0.305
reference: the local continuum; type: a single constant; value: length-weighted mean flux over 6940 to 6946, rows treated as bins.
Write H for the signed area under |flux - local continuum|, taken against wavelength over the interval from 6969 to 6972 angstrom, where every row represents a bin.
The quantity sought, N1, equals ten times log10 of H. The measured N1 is -3.3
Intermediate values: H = 0.46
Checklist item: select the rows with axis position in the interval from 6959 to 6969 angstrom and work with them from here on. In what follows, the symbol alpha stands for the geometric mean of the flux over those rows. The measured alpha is 3.31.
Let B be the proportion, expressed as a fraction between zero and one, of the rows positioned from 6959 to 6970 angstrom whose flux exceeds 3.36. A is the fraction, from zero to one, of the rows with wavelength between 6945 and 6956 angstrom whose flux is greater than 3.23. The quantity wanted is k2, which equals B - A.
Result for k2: 0.14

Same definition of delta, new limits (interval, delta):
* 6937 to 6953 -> 6951.94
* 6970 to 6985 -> 6984.03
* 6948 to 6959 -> 6956.74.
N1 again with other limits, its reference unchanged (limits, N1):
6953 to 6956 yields -1.0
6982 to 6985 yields -2.8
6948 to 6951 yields -5.5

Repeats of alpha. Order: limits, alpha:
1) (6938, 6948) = 3.07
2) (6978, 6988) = 3.23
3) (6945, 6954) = 3.21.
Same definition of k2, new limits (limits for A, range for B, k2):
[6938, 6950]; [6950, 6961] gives 0.00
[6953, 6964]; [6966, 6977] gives -0.14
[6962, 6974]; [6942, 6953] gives -0.43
